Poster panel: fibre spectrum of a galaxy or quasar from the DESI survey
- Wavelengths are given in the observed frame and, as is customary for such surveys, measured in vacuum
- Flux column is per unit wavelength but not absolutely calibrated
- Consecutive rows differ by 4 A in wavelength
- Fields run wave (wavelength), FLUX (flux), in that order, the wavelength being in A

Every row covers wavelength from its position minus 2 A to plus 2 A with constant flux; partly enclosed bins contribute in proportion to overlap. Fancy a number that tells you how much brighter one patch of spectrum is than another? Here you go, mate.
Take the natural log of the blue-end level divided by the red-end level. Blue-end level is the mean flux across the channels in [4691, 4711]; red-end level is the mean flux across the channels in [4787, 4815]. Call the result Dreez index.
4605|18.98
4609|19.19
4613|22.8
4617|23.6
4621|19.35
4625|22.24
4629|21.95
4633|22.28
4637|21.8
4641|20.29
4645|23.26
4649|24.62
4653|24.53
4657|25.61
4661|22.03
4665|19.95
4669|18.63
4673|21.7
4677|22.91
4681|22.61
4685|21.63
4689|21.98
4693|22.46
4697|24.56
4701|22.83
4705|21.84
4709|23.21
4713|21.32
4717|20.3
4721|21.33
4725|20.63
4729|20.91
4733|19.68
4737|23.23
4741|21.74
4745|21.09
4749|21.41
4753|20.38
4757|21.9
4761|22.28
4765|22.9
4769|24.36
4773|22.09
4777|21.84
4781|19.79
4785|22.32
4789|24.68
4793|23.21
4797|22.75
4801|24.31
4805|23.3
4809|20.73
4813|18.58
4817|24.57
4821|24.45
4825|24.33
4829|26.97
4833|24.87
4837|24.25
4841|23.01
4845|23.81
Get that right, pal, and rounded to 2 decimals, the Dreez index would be 0.02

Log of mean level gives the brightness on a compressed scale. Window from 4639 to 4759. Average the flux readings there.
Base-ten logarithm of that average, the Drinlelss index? 1.341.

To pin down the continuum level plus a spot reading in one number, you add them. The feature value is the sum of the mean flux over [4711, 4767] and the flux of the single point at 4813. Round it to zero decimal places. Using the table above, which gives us 40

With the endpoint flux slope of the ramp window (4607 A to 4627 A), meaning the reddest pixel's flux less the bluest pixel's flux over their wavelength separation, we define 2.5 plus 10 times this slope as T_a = 4.4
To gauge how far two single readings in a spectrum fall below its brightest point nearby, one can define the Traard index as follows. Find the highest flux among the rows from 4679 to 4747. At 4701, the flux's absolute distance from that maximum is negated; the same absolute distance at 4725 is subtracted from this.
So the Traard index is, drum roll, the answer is -5.7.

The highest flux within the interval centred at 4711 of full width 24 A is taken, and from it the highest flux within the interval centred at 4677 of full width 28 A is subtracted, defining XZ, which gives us 0.3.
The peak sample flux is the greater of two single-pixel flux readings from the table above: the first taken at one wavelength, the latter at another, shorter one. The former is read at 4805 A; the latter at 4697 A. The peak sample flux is 24.6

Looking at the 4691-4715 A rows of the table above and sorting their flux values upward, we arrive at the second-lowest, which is 21.84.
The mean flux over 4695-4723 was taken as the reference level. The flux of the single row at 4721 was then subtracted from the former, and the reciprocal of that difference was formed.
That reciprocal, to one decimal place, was 1.2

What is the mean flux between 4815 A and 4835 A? 25.0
